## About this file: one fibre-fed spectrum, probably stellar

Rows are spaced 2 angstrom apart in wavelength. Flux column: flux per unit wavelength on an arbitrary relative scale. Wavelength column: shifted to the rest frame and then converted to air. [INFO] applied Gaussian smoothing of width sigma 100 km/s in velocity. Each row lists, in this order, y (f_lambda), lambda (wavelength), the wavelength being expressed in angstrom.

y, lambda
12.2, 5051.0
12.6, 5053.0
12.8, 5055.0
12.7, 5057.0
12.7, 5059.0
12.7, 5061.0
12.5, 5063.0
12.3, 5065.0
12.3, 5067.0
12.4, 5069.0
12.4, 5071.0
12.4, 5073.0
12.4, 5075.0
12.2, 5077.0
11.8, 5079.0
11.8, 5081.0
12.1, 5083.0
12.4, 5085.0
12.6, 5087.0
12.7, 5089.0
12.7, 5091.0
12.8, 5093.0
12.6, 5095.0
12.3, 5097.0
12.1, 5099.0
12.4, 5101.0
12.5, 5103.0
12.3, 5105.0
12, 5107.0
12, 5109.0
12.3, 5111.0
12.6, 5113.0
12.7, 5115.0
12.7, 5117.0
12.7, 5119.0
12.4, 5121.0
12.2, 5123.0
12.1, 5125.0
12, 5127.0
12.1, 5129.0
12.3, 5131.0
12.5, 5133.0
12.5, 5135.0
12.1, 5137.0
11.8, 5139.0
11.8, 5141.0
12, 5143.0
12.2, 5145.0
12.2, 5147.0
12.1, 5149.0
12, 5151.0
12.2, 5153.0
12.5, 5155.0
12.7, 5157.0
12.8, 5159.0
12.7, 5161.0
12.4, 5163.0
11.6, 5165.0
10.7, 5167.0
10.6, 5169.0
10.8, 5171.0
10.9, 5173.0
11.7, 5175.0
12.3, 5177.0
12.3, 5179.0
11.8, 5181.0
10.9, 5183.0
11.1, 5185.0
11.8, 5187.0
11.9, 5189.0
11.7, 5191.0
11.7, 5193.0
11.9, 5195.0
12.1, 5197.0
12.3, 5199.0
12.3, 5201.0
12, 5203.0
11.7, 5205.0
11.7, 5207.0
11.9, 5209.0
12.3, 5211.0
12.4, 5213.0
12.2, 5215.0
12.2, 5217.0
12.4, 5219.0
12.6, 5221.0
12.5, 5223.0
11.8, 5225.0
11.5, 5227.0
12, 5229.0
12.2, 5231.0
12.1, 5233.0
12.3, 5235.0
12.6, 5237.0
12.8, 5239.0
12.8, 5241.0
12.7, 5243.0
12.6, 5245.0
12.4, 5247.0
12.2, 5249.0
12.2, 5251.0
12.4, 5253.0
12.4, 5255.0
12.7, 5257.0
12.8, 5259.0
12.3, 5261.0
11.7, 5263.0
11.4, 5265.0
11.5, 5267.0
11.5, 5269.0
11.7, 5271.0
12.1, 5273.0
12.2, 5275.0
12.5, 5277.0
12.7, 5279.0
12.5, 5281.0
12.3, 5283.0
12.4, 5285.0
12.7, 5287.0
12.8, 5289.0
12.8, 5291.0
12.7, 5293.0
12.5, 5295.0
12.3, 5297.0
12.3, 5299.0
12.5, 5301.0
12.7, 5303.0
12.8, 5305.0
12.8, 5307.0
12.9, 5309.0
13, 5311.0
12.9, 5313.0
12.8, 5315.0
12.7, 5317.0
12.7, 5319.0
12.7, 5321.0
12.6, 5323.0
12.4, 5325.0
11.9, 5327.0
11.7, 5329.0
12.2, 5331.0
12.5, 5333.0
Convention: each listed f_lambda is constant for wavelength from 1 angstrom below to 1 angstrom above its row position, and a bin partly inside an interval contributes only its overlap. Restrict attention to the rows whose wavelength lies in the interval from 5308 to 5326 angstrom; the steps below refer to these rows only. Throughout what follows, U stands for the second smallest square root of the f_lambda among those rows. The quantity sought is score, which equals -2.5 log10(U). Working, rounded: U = 3.55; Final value -1.375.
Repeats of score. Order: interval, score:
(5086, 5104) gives -1.362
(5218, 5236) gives -1.340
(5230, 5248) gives -1.358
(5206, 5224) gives -1.344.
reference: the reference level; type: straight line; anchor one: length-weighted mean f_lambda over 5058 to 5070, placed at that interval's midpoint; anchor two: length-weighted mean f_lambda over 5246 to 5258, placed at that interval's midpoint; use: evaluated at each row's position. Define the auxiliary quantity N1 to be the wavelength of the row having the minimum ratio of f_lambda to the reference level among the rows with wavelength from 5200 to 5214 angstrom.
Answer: 5205.0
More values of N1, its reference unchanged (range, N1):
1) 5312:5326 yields 5325.0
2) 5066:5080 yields 5079.0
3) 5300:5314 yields 5301.0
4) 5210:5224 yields 5215.0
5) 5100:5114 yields 5107.0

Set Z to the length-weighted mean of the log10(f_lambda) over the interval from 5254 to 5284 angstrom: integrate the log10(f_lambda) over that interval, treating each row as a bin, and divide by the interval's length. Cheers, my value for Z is 1.08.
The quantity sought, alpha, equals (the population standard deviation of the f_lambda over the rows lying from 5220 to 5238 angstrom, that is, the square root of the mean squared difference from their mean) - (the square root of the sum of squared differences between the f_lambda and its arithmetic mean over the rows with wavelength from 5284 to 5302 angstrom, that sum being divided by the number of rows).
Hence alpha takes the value 0.16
